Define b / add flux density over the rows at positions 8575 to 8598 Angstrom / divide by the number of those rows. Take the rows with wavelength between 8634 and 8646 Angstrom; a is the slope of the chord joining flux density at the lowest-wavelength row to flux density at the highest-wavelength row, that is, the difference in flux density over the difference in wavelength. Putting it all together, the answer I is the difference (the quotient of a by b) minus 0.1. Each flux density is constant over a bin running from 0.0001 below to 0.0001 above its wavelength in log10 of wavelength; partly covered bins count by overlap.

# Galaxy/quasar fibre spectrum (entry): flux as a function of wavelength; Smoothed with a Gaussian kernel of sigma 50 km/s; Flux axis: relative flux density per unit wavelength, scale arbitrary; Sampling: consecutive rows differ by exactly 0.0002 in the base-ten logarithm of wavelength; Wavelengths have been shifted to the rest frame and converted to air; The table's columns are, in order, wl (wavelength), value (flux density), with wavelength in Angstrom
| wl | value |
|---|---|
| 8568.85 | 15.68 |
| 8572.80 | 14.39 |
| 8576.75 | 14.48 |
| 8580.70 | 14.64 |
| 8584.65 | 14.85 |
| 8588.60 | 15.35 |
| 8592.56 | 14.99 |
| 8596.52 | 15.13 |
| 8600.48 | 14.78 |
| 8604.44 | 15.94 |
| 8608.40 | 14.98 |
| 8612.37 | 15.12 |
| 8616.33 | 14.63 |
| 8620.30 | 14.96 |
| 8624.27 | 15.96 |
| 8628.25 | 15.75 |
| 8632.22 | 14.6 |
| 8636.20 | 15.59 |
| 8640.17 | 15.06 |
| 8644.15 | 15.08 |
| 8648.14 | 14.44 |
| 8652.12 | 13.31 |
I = -0.1043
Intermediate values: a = -0.06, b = 14.9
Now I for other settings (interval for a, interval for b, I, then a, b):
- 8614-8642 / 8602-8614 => -0.0988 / 0.02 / 15.3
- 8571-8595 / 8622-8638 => -0.0980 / 0.03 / 15.5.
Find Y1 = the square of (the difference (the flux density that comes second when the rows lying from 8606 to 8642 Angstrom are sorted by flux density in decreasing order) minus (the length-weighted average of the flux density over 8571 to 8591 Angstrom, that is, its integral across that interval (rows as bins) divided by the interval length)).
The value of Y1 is 1.0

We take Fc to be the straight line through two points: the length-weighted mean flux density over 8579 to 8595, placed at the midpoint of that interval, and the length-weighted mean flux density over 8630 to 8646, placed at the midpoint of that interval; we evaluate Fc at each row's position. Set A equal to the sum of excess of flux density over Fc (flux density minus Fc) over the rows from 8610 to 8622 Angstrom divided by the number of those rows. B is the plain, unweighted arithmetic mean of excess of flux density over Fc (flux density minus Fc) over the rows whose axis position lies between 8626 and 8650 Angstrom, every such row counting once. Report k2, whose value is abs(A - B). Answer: 0.13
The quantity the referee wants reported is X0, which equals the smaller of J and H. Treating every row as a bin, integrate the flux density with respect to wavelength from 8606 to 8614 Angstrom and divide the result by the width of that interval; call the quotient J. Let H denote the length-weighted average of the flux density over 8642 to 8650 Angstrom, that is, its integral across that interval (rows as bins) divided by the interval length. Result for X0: 14.76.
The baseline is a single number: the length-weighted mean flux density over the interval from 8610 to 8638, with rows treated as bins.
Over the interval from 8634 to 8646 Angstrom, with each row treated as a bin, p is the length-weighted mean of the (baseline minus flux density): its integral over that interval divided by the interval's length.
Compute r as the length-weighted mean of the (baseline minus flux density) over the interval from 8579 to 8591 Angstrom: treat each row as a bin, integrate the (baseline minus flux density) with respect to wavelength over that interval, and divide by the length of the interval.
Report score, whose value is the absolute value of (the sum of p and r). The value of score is 0.25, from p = -0.01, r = 0.27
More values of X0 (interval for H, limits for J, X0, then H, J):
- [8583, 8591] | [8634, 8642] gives 15.11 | 15.1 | 15.32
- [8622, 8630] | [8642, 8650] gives 14.76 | 15.8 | 14.76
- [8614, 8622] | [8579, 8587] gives 14.79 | 14.8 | 14.79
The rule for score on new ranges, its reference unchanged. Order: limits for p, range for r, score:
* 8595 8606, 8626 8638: 0.14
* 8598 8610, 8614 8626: 0.04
